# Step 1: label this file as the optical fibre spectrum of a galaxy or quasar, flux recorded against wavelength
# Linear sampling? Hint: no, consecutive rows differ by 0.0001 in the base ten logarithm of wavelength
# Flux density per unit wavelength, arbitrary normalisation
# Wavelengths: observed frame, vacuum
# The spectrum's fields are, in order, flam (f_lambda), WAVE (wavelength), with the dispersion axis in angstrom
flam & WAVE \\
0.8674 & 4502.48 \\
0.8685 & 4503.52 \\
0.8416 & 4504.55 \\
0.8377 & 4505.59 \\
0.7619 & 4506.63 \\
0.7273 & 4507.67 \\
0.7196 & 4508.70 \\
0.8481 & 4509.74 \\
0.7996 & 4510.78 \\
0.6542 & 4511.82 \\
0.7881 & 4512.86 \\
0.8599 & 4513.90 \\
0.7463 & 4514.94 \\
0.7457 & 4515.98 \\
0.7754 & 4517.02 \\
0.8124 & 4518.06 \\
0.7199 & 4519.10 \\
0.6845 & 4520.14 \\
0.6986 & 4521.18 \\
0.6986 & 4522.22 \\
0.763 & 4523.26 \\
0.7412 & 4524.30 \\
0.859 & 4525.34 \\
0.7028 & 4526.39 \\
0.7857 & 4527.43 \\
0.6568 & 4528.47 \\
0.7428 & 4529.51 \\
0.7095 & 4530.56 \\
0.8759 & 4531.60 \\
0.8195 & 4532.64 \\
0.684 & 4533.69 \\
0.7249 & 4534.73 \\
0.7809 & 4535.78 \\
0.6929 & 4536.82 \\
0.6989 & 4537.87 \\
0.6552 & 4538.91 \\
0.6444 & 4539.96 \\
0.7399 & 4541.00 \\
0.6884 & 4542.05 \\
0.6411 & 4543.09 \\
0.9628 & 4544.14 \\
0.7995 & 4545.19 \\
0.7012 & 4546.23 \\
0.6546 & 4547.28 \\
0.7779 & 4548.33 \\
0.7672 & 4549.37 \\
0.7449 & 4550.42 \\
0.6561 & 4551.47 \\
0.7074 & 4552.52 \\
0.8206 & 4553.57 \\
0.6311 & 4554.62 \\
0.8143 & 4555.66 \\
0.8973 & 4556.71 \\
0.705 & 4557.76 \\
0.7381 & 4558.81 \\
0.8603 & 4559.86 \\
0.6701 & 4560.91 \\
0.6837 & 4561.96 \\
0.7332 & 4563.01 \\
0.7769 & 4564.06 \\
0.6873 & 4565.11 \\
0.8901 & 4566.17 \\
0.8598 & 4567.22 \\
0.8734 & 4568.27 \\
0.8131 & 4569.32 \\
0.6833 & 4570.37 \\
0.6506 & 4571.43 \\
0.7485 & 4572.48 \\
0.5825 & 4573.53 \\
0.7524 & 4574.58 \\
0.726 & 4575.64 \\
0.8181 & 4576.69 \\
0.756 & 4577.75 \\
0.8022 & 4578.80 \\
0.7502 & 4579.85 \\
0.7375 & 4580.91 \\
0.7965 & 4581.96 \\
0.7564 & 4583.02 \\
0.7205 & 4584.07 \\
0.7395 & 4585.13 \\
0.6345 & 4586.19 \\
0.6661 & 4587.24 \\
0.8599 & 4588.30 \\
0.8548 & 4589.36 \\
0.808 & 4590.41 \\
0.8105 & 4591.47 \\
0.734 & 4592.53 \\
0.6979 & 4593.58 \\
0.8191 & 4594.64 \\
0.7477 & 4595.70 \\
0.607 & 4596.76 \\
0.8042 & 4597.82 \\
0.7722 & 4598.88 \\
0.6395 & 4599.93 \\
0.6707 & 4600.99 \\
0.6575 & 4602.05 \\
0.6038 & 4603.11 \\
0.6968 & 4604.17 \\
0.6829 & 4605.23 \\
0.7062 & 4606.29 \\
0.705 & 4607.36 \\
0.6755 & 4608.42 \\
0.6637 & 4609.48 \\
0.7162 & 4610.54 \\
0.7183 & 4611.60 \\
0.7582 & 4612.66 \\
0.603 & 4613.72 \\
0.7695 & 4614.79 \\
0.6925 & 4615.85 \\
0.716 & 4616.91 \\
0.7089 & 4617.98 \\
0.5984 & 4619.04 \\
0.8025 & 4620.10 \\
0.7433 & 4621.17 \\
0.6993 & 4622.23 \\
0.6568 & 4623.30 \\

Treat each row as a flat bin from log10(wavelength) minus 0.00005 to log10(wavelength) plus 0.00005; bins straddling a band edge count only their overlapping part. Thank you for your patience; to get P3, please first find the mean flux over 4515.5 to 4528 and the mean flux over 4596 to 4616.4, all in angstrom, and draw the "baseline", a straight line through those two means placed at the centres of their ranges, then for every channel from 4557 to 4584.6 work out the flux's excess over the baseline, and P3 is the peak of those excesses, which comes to 0.17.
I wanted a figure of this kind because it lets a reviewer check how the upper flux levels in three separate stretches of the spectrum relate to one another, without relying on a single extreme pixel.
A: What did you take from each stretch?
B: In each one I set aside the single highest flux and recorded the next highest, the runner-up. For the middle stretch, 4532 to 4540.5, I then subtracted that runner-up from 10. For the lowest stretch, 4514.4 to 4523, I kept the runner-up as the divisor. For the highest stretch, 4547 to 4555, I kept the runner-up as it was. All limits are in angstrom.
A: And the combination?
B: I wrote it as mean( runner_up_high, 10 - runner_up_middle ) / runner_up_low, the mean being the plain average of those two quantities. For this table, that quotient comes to 6.45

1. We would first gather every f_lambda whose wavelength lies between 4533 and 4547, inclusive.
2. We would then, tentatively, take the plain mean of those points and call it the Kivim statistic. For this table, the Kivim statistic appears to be 0.724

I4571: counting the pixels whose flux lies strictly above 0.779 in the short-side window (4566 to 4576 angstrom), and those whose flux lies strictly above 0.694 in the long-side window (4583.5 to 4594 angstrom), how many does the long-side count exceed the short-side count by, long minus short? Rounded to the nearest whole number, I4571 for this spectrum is 4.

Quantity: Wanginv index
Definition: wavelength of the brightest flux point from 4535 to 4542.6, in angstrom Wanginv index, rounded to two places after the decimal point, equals 4535.78 angstrom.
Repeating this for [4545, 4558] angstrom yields 4556.71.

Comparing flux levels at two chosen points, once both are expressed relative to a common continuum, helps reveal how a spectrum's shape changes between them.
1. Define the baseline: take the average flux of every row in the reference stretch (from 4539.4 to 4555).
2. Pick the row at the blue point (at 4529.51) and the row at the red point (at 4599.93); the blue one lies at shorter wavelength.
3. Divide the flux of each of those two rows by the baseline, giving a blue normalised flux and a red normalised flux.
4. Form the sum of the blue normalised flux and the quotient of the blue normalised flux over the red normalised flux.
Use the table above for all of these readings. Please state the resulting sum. 2.18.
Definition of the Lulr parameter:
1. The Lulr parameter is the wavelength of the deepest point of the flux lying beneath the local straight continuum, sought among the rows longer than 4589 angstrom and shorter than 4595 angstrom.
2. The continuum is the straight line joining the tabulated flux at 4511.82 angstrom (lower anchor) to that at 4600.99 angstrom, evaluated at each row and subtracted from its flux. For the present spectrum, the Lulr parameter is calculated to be 4593.58 angstrom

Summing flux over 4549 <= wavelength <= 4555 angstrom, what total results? 4.3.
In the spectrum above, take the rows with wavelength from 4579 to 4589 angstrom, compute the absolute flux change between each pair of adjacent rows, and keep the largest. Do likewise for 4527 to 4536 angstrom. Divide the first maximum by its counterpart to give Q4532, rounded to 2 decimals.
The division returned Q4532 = 1.16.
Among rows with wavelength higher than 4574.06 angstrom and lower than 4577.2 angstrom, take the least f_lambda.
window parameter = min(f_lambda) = 0.726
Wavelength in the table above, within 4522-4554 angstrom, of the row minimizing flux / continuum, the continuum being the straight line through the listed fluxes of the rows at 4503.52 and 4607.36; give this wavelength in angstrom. 4528.47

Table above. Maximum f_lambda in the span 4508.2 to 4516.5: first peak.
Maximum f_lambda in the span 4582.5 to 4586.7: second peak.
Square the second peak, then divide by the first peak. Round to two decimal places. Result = 0.67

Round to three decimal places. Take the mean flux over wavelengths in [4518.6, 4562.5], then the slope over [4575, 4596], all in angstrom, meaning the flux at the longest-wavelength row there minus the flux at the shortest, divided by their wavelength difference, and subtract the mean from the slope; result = -0.737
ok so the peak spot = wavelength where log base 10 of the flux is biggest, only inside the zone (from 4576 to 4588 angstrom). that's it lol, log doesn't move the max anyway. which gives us 4576.69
